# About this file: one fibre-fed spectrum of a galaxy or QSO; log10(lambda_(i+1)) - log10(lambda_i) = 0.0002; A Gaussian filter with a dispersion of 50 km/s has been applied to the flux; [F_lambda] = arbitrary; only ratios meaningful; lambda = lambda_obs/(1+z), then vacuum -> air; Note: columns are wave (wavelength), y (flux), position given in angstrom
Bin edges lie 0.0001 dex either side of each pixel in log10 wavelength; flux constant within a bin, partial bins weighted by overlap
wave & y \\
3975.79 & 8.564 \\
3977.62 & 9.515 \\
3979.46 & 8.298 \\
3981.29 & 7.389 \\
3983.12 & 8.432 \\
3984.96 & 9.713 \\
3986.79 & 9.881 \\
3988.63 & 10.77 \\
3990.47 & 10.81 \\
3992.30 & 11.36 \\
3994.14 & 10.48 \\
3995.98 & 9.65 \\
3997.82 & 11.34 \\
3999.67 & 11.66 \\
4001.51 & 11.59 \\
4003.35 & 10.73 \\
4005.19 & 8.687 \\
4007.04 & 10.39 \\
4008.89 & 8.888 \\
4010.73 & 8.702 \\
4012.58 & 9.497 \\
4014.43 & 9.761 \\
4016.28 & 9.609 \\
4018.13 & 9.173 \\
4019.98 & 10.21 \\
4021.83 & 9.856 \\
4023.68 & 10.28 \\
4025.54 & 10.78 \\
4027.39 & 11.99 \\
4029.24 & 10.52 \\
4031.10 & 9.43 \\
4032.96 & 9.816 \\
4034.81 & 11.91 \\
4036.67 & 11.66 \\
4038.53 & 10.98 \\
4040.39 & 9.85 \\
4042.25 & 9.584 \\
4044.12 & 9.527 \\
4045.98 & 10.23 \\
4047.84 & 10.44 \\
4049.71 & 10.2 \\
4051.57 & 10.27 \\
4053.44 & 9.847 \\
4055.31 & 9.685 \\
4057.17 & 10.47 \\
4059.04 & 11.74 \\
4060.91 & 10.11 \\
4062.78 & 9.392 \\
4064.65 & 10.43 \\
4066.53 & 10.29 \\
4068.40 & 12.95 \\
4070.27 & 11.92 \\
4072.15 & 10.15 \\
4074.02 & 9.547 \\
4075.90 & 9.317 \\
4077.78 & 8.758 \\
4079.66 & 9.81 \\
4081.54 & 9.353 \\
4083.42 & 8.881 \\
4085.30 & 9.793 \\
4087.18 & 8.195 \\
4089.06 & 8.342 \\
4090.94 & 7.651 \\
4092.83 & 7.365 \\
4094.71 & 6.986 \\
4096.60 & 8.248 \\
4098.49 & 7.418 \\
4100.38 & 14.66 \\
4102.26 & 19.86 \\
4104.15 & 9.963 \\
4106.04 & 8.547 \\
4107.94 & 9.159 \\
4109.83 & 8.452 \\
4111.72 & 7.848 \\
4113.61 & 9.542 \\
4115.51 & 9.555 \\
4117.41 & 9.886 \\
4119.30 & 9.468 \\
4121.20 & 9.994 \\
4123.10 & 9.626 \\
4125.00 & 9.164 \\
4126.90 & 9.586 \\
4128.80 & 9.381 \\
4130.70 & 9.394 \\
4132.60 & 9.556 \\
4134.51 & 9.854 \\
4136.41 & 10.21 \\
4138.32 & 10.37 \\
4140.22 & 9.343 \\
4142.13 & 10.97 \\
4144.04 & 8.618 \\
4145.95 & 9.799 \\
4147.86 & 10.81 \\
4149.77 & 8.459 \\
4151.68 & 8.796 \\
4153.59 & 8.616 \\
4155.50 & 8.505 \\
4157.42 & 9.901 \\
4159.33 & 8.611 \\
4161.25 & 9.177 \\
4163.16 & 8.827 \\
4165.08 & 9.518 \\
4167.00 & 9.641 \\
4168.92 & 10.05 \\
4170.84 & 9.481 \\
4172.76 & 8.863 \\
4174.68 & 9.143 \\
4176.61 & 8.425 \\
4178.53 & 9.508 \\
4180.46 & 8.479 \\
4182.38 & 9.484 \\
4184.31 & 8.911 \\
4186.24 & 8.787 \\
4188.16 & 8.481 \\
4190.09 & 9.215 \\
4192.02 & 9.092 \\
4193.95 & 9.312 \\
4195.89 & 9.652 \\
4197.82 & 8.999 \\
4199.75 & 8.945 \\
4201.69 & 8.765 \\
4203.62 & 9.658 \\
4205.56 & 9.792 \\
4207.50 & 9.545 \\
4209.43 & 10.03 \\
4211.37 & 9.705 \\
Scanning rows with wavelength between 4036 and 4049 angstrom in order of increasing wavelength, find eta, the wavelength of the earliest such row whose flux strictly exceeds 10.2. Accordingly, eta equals 4036.67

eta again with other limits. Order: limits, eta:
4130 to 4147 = 4136.41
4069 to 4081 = 4070.27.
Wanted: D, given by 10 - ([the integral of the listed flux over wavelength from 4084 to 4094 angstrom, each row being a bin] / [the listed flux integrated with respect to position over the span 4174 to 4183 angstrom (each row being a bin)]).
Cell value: 8.98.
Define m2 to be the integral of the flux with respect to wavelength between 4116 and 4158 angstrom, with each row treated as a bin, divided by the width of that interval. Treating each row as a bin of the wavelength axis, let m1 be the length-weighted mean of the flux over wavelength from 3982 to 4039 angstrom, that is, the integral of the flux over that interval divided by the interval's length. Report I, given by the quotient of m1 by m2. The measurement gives 1.07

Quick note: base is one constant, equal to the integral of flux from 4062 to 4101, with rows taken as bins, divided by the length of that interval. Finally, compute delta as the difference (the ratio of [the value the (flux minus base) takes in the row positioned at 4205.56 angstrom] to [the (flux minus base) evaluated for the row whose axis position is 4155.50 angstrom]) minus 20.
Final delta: -20.4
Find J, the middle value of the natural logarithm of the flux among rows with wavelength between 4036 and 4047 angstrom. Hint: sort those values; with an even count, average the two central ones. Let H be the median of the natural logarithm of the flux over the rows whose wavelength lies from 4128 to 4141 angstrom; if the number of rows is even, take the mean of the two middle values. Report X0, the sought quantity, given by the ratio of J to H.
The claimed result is 1.02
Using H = 2.26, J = 2.31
